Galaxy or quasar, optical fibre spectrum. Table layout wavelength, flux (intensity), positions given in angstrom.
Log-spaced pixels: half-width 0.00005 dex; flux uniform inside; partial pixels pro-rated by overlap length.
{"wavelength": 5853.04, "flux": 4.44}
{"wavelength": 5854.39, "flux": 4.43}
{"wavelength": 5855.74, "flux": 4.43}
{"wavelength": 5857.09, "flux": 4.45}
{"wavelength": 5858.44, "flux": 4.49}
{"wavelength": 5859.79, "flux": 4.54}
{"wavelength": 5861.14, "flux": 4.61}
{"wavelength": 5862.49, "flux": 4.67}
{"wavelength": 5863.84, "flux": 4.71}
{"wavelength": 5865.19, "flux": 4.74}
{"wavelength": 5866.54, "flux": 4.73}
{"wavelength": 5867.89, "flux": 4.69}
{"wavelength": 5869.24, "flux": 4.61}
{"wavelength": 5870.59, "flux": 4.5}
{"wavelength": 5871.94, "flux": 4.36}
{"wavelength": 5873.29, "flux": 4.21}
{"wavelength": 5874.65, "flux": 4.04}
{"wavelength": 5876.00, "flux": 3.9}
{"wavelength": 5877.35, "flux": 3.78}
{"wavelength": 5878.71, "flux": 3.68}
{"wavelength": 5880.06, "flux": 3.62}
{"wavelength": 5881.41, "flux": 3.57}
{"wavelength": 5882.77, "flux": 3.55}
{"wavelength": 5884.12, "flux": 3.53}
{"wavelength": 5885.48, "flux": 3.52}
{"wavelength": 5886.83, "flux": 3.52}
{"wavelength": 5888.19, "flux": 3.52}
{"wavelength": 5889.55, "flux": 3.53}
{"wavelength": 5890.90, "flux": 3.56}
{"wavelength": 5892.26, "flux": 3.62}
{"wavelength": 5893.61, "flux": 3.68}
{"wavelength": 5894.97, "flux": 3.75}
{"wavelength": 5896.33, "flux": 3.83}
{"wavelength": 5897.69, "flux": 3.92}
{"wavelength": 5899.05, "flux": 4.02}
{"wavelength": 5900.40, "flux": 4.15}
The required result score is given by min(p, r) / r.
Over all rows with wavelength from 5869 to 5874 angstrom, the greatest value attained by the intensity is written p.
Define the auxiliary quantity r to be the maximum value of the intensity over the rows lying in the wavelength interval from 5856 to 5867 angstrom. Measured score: 0.97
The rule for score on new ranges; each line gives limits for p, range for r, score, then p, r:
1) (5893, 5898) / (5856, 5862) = 0.85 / 3.92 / 4.61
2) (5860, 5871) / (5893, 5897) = 1.00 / 4.74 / 3.83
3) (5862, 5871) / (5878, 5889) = 1.00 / 4.74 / 3.68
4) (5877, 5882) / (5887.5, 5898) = 0.96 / 3.78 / 3.92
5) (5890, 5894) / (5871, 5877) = 0.84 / 3.68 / 4.36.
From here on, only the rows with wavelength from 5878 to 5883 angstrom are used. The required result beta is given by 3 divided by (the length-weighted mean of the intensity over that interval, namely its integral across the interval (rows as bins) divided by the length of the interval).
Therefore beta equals 0.83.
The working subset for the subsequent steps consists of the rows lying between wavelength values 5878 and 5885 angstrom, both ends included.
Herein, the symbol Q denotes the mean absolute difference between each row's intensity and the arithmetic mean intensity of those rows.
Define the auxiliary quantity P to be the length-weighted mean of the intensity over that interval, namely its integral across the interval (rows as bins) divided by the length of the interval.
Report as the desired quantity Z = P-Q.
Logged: 3.5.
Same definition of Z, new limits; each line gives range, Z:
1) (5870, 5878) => 3.9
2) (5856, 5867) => 4.5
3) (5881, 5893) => 3.5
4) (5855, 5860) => 4.4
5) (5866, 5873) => 4.4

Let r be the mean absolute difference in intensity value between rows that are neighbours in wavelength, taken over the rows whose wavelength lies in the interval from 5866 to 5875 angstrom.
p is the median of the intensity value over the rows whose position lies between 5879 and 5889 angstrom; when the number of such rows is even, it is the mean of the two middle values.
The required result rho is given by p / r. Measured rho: 31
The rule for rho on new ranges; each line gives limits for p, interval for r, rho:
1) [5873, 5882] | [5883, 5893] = 206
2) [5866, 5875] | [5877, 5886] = 104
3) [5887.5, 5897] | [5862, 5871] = 70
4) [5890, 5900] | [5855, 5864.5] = 80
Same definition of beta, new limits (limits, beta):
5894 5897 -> 0.80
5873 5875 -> 0.73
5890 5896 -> 0.82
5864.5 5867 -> 0.63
